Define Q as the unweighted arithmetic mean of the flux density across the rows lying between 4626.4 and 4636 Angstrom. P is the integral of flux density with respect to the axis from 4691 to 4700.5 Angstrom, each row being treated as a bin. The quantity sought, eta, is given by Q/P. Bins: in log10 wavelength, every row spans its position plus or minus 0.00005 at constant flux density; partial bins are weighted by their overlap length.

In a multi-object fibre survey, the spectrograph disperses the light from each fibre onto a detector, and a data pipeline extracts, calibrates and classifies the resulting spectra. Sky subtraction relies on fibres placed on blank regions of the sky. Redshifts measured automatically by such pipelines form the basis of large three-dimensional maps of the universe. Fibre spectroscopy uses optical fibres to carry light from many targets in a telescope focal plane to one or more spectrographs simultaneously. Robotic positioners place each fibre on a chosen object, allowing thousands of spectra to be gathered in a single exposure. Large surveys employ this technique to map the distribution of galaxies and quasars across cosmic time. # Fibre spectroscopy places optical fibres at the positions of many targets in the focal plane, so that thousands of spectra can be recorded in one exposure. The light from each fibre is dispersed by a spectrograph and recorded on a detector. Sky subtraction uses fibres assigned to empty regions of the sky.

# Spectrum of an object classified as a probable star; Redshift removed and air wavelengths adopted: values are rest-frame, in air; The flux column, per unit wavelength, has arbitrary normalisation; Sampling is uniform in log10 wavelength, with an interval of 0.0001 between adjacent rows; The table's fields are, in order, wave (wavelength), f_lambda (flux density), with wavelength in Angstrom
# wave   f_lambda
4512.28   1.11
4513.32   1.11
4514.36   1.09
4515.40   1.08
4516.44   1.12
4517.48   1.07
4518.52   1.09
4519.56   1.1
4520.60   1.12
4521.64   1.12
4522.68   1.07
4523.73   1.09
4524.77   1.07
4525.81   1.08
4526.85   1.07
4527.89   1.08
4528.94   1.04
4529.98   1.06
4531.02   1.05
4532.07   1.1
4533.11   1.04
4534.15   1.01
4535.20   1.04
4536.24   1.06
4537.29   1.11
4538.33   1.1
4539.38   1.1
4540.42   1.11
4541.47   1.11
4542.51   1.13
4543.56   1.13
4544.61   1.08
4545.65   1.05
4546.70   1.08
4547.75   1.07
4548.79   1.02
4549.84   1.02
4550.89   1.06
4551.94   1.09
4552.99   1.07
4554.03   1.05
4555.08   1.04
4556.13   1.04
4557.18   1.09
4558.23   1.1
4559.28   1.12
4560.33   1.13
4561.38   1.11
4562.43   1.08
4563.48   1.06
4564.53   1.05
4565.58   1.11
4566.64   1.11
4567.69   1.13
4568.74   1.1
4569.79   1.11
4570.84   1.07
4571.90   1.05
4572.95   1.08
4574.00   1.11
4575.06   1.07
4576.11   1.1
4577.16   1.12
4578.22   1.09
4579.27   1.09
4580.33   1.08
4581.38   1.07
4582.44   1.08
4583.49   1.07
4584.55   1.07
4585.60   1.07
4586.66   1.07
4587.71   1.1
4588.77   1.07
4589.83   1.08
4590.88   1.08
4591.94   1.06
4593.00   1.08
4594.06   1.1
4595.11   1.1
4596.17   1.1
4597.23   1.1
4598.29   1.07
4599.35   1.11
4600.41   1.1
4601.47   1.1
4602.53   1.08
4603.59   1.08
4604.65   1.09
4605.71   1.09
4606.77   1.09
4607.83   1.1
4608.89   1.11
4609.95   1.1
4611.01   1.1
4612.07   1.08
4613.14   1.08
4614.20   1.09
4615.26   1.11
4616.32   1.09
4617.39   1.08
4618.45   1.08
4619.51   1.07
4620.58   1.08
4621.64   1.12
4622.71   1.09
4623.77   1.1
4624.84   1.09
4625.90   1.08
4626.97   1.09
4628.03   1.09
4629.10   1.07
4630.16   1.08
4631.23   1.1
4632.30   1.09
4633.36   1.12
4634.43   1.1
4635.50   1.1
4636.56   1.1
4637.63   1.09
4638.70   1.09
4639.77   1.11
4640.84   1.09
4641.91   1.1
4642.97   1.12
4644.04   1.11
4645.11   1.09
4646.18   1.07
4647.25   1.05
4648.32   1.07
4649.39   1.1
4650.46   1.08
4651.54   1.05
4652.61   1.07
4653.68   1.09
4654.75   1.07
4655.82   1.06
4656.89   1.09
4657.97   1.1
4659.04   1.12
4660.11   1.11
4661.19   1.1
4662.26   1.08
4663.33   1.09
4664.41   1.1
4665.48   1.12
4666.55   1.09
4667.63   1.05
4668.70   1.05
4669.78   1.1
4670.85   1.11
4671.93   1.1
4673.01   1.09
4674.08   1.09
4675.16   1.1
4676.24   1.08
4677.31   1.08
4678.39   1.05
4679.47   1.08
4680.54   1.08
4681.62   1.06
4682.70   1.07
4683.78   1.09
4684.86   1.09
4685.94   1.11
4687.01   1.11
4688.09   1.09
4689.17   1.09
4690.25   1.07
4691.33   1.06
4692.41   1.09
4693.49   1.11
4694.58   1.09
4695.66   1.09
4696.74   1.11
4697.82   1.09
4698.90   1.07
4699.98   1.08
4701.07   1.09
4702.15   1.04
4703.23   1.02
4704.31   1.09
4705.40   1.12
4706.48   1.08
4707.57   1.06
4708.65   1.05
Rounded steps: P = 10.3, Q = 1.09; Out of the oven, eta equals 0.106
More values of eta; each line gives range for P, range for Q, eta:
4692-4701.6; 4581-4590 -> 0.103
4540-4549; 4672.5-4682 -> 0.110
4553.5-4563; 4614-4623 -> 0.106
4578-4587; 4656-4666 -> 0.114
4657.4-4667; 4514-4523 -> 0.104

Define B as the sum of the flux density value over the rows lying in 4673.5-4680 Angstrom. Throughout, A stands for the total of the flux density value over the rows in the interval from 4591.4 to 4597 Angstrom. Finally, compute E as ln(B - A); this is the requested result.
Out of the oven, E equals 0.0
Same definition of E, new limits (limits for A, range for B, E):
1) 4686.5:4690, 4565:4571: 1.2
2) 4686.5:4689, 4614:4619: 1.2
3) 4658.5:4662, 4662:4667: 0.8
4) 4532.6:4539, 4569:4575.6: -2.0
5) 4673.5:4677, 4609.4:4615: 0.8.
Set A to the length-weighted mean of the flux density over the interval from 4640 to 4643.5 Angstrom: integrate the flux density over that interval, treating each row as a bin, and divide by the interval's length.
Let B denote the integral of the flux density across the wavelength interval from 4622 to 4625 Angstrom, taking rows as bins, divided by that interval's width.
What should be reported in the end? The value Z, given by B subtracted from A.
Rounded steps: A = 1.11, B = 1.09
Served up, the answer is 0.01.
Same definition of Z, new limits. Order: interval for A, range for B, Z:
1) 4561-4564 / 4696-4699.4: -0.01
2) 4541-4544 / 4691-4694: 0.04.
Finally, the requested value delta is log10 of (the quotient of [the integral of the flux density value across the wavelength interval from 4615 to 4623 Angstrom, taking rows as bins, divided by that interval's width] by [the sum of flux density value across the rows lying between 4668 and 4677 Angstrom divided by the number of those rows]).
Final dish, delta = -0.001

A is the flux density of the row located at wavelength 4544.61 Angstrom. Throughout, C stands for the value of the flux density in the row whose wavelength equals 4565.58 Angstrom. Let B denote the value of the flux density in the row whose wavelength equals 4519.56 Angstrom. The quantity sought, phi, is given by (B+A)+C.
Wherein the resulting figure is 3.29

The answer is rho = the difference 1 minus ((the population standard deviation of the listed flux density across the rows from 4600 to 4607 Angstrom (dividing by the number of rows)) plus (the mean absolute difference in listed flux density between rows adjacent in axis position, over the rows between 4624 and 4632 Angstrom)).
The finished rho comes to 0.981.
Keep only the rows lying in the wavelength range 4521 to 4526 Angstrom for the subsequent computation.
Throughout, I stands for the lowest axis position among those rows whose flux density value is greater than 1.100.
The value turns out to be 4521.64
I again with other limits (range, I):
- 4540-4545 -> 4540.42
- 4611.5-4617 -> 4615.26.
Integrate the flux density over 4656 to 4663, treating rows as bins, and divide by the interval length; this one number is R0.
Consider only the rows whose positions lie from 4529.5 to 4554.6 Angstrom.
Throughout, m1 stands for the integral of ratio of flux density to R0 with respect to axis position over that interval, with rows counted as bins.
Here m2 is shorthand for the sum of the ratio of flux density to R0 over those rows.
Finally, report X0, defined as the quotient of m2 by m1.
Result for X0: 0.956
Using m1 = 25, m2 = 23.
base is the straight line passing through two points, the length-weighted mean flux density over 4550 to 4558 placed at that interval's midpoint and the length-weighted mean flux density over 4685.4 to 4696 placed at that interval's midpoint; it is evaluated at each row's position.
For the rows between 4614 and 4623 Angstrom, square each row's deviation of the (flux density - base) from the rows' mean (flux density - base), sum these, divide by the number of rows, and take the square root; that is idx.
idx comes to 0.0149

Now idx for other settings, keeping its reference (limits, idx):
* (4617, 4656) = 0.0181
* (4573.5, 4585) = 0.0171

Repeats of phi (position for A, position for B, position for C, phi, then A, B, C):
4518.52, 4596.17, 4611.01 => 3.29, 1.09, 1.1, 1.1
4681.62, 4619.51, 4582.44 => 3.21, 1.06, 1.07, 1.08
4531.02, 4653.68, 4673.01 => 3.23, 1.05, 1.09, 1.09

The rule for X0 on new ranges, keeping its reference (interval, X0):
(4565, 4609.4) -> 0.946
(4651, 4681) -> 0.933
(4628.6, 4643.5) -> 0.939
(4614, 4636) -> 0.955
